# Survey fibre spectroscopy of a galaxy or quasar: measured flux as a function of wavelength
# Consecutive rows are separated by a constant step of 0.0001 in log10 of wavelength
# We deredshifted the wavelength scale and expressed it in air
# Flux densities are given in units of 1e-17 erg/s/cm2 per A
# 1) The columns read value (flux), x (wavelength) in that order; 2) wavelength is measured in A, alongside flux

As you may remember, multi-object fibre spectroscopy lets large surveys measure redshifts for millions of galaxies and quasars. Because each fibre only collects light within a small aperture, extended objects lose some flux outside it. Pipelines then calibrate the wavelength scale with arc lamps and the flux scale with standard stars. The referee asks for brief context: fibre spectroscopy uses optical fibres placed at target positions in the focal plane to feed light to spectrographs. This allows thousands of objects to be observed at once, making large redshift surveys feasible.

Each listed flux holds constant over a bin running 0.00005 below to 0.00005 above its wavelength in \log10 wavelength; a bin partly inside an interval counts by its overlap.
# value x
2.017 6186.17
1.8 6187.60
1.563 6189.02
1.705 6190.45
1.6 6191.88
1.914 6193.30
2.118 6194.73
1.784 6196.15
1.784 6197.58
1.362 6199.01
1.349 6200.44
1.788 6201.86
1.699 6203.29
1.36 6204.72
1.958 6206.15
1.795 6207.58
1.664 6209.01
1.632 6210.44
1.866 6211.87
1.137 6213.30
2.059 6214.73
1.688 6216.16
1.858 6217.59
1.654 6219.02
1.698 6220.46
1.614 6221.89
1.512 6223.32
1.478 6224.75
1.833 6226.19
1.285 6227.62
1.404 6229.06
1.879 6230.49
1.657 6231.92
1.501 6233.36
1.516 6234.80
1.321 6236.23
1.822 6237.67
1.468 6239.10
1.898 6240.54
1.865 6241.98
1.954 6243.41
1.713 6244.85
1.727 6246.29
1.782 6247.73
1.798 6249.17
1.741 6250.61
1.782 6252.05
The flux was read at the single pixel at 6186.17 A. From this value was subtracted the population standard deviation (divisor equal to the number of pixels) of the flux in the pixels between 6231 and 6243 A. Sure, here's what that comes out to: 1.82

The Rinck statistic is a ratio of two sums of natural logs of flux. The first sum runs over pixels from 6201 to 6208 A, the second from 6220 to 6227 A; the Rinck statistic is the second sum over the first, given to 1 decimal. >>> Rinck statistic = 0.9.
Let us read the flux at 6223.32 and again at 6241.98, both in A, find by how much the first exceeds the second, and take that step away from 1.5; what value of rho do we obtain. 1.85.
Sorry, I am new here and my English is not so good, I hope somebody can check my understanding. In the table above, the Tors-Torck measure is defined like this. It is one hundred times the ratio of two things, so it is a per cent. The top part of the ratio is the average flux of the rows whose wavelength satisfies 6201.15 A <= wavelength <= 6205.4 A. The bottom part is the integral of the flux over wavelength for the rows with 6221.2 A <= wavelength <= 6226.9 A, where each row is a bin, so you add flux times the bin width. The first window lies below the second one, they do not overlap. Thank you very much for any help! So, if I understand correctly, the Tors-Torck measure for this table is 18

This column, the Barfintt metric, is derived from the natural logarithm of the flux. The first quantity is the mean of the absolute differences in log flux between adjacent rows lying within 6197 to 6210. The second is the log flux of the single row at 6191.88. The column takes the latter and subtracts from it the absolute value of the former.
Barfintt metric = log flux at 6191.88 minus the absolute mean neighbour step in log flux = 0.30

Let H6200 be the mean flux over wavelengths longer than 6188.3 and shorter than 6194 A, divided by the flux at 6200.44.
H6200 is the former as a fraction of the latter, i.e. 1.26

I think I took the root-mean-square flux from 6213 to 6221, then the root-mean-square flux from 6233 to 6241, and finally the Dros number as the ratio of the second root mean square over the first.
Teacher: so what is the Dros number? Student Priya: 0.94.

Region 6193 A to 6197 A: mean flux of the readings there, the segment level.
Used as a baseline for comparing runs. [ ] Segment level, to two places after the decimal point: 1.94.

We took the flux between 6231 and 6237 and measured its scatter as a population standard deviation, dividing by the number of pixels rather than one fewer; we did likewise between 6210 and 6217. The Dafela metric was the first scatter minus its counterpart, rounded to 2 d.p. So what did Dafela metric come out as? -0.19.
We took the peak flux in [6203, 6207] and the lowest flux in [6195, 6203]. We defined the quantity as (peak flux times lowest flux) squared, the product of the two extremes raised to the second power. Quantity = 7.0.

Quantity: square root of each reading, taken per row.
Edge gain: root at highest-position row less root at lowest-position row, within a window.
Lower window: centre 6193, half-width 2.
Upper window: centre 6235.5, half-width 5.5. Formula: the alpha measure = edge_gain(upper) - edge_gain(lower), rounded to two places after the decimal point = -0.18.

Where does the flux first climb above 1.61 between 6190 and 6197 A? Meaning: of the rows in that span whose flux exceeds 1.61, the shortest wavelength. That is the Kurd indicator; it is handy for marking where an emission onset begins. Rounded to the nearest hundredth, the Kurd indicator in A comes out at 6190.45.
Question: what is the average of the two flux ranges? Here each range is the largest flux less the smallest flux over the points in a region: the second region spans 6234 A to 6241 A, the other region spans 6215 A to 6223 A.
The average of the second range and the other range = 0.41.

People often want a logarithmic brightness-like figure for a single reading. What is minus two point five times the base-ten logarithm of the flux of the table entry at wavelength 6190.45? -0.58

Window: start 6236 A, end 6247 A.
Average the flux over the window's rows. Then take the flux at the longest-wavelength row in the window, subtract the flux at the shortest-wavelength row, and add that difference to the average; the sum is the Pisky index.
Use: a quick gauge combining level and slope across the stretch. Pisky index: 2.1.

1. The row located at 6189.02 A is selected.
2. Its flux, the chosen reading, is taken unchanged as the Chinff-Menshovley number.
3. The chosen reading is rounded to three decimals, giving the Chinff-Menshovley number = 1.563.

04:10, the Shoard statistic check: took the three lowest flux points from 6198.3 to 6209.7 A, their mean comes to 1.36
